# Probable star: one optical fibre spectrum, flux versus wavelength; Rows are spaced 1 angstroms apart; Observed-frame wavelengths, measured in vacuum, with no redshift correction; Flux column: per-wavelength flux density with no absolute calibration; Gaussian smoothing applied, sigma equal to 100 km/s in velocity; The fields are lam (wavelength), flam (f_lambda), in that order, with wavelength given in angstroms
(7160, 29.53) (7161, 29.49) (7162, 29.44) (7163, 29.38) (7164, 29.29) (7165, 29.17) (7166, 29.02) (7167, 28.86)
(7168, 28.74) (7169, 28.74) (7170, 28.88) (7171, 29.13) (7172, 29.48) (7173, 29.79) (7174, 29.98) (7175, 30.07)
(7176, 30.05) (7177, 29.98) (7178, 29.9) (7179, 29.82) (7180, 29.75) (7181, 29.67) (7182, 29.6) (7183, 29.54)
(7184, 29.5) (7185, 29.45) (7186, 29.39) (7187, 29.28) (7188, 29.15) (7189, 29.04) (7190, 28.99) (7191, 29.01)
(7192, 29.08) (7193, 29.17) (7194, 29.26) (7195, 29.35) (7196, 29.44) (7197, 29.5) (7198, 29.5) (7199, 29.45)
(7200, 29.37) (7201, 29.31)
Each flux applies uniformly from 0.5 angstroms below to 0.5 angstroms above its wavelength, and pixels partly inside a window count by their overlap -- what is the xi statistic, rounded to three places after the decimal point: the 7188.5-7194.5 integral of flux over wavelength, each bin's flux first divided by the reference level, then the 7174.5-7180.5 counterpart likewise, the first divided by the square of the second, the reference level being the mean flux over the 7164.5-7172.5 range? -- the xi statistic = 0.157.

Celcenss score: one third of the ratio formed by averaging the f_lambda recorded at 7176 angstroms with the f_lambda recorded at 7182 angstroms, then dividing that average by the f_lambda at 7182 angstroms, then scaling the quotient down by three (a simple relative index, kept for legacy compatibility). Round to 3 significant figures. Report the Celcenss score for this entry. 0.336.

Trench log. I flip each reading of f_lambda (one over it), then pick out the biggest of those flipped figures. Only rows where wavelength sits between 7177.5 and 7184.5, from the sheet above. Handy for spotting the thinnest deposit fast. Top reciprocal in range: 0.0339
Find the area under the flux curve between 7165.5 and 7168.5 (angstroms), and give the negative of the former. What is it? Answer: -87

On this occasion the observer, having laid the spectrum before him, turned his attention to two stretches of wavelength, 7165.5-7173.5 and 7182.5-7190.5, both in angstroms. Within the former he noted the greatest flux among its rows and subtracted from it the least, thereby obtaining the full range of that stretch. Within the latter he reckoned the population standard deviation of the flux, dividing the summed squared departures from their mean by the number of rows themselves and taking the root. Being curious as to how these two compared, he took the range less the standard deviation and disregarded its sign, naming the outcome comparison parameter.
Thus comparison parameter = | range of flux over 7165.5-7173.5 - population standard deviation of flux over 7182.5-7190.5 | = 0.85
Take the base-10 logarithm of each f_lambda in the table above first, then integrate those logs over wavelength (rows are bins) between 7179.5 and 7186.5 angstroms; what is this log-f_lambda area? 10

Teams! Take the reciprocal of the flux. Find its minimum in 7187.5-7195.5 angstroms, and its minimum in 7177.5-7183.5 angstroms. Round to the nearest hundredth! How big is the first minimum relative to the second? 1.02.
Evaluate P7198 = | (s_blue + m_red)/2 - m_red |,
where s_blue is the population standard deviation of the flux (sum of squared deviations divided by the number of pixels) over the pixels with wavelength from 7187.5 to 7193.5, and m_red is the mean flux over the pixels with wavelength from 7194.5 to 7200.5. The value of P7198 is 14.7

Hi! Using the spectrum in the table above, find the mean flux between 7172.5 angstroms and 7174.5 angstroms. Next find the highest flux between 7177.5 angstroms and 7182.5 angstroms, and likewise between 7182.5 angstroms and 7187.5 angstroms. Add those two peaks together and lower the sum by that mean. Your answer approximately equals 29.6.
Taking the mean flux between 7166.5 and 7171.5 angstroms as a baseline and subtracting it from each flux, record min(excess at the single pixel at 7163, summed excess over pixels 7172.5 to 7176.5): 0.51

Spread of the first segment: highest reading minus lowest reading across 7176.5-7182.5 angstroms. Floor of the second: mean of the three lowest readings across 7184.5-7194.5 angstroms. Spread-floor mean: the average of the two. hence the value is 14.7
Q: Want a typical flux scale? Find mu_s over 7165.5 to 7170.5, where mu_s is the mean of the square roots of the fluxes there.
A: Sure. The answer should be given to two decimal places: 5.37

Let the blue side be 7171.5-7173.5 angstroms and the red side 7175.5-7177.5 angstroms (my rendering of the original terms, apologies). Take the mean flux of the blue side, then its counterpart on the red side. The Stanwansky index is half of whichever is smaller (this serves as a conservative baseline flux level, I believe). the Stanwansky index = 14.8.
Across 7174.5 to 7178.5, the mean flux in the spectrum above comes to 30.0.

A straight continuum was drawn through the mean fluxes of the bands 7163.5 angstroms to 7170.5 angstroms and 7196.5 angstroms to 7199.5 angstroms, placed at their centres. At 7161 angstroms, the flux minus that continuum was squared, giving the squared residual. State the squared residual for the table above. 0.40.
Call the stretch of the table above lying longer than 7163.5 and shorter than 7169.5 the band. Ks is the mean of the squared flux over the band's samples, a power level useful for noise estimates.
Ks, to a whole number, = 839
